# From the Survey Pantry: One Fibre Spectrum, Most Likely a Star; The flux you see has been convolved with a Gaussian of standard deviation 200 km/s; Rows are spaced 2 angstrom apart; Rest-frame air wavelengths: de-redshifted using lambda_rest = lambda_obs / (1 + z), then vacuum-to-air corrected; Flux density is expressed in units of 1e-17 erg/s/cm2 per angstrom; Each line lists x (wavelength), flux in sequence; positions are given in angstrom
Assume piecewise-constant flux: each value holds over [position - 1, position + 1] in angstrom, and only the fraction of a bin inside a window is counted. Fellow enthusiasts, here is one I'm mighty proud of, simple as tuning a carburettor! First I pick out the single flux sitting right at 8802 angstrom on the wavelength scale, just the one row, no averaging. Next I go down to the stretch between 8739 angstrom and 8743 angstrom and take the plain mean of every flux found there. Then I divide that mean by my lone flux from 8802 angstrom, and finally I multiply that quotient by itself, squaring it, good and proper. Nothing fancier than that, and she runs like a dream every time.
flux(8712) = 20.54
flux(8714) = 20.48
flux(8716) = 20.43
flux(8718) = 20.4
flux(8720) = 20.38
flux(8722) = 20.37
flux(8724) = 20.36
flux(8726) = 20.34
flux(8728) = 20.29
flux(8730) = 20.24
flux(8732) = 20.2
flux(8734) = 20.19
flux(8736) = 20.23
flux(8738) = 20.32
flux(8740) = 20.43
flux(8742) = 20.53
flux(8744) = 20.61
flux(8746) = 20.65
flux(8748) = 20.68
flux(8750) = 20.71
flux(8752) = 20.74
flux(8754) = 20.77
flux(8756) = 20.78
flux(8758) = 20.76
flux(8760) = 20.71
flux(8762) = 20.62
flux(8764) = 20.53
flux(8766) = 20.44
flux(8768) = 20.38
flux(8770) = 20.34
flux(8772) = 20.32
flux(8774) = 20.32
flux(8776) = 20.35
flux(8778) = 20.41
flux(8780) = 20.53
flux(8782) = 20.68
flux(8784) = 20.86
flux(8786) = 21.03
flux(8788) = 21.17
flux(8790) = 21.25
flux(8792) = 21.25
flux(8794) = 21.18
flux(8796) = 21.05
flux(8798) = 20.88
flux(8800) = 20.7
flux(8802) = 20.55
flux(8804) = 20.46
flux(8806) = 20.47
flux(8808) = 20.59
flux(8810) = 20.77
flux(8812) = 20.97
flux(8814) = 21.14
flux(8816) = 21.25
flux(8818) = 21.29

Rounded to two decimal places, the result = 0.99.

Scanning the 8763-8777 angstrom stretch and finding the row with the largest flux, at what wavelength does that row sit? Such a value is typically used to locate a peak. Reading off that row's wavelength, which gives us 8764 angstrom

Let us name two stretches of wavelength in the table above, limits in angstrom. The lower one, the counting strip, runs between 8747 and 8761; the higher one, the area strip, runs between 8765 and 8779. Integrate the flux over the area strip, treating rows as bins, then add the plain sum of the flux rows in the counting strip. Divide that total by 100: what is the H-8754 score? 4.30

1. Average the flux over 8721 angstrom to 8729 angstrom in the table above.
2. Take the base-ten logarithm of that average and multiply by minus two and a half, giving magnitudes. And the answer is -3.27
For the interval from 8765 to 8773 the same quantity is -3.27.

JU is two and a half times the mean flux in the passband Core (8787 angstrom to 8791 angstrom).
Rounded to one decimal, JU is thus 53.0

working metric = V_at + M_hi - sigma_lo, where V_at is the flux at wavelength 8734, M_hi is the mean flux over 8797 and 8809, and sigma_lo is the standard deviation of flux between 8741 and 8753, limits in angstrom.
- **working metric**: 40.7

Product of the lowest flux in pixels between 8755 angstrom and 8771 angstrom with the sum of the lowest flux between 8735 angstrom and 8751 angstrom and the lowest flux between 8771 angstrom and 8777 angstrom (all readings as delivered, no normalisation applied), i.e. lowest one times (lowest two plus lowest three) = 825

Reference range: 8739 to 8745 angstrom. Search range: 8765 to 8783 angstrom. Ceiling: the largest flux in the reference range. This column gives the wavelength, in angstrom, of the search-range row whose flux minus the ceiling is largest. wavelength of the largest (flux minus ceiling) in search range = 8782 angstrom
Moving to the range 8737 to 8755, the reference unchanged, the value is 8754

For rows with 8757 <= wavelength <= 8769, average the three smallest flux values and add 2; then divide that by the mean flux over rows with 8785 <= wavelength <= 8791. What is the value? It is 1.06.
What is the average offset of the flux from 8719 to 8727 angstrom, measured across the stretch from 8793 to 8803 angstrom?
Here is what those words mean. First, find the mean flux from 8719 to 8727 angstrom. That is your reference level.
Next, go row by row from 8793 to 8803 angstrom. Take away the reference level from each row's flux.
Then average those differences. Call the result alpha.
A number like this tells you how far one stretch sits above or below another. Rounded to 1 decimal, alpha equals 0.5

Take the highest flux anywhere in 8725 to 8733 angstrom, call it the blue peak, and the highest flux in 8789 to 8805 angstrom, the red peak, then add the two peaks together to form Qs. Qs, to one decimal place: 41.6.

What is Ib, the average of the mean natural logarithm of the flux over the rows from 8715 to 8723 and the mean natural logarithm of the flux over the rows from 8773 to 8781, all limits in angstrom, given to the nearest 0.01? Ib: 3.02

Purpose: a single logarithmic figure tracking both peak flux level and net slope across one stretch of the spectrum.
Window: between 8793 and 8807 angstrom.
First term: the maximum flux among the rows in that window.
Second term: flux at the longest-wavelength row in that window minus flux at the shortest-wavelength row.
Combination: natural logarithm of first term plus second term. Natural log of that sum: 3.02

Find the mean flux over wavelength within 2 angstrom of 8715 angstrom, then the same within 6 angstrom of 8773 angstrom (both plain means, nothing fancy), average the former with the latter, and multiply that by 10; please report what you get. 204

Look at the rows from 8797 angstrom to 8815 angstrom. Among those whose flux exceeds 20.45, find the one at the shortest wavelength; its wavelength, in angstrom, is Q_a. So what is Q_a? 8798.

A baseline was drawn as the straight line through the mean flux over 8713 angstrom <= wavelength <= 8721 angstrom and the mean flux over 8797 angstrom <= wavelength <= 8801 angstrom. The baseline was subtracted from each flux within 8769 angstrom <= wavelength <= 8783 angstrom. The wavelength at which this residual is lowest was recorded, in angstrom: 8774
